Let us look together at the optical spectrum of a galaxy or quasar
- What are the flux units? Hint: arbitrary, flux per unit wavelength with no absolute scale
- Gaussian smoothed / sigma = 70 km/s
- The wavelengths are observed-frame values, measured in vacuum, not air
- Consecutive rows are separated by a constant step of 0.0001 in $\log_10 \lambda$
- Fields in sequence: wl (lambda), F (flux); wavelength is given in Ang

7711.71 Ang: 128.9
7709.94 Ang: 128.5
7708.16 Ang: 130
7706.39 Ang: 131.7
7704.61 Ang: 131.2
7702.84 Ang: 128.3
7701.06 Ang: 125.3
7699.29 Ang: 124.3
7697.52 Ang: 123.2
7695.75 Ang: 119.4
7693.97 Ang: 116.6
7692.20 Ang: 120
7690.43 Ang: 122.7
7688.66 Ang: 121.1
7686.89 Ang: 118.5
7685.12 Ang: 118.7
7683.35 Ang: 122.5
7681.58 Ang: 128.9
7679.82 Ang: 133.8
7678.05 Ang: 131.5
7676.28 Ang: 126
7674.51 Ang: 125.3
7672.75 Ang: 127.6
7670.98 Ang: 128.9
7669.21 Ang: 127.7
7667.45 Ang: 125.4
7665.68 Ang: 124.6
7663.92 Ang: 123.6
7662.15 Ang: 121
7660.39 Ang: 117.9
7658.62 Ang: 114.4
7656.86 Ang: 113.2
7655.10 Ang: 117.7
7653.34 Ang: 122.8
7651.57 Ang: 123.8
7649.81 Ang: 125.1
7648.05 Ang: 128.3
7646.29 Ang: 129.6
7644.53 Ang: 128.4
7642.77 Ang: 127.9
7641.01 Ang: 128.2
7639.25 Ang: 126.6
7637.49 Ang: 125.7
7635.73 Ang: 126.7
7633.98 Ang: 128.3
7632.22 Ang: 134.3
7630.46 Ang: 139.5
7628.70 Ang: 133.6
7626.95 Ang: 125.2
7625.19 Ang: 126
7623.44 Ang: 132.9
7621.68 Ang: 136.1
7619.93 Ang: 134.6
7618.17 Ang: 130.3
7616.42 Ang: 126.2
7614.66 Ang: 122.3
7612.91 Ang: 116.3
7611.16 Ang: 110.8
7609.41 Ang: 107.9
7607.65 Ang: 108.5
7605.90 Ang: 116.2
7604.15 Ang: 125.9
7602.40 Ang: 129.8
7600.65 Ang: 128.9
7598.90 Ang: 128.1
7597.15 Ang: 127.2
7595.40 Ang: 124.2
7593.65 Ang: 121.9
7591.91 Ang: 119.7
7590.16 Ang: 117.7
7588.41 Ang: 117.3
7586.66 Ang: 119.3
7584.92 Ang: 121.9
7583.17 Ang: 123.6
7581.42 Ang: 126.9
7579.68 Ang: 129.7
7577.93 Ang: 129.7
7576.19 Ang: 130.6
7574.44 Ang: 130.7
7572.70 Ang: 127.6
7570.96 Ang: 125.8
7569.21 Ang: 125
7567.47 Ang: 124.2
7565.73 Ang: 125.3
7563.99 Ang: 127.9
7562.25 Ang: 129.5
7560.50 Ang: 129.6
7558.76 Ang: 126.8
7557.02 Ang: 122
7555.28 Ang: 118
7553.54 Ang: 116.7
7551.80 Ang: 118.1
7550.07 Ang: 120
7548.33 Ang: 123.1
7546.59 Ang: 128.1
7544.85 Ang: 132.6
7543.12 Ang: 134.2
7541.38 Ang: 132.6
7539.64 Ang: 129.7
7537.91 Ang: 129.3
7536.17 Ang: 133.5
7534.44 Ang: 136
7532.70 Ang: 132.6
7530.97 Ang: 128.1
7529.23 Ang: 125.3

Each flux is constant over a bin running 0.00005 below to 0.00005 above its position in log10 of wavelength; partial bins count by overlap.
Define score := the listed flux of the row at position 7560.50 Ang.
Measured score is 129.6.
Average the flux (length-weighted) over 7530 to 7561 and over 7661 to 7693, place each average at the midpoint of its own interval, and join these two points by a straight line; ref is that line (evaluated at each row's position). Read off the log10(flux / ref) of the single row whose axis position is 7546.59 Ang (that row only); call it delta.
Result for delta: 0.003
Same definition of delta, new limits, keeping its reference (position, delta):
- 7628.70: 0.026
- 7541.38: 0.018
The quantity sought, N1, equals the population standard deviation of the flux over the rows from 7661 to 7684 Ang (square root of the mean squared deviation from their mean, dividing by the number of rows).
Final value 3.4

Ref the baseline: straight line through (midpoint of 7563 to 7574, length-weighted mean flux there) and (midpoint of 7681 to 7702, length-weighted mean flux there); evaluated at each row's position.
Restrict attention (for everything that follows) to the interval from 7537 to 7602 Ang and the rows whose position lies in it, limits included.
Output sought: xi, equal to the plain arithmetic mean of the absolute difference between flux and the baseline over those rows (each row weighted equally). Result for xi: 3.9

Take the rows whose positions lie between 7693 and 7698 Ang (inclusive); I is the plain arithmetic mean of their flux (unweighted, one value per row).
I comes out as 120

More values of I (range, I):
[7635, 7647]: 128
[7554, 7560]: 122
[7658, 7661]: 116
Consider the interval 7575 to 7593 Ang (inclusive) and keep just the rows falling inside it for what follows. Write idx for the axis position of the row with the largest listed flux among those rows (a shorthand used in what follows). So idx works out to 7576.19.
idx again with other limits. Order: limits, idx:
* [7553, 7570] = 7560.50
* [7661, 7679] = 7678.05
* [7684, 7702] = 7701.06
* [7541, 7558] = 7543.12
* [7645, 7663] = 7646.29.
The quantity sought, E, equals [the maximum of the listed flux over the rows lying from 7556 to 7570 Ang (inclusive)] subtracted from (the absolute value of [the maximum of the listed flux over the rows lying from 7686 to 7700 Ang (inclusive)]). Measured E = -5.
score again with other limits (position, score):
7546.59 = 128.1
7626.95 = 125.2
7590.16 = 117.7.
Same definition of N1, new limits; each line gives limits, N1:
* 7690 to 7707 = 4.7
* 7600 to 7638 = 8.7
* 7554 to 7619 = 6.1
